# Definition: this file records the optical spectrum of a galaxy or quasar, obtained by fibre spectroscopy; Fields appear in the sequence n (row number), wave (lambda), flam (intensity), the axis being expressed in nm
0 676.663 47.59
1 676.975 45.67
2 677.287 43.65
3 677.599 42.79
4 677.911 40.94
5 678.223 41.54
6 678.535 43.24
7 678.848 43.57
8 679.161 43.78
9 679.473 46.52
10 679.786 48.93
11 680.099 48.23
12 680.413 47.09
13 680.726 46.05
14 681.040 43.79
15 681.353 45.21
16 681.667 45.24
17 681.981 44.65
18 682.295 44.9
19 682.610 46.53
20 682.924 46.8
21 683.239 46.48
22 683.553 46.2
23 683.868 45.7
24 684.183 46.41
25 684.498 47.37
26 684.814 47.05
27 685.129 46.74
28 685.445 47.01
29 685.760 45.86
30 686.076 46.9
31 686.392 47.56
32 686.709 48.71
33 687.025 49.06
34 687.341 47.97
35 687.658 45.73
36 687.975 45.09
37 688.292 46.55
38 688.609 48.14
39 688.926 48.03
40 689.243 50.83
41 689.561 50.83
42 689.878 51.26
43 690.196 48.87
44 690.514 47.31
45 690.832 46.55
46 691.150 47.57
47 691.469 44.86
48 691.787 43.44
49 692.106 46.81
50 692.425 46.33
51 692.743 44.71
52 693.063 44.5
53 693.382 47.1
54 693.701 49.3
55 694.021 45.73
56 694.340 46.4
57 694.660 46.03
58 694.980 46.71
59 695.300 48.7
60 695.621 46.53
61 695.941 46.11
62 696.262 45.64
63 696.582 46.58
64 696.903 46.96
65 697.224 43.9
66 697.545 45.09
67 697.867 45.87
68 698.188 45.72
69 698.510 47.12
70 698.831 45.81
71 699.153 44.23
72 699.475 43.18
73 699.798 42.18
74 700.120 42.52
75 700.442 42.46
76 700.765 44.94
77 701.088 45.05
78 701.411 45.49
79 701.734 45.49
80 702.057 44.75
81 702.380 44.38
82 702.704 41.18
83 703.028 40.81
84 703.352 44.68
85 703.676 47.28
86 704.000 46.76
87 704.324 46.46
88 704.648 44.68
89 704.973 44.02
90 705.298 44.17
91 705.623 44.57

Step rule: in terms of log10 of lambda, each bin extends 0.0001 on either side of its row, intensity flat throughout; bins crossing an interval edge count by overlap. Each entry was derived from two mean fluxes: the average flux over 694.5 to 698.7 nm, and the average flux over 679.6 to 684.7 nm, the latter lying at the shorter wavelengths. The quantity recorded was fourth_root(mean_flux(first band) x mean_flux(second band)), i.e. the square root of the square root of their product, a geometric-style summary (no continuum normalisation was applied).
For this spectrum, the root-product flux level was 6.80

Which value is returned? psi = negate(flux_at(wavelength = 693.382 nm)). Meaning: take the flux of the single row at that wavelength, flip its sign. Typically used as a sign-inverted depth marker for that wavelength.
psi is -47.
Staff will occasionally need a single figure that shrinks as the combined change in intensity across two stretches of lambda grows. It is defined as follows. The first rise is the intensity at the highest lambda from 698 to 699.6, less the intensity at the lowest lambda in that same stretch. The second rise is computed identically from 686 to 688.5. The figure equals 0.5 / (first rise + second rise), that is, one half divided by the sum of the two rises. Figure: -0.17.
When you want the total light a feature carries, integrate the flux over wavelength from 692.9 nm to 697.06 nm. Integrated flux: 194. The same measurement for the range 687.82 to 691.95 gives 197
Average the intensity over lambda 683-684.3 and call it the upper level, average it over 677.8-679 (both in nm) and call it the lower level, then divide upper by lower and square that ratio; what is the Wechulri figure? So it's 1.19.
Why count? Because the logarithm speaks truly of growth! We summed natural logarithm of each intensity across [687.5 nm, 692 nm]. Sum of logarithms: 54.0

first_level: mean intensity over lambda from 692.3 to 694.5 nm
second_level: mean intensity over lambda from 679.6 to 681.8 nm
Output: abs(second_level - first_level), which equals 0.1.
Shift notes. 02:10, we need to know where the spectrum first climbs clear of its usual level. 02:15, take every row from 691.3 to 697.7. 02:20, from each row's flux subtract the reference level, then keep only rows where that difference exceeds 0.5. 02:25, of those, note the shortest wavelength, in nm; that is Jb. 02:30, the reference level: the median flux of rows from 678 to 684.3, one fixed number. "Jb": 692.106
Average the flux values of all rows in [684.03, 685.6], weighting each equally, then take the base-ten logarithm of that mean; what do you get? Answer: 1.67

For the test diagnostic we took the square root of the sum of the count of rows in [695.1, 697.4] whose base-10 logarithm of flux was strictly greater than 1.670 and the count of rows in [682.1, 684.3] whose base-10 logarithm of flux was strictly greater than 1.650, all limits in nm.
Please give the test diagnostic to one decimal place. 3.0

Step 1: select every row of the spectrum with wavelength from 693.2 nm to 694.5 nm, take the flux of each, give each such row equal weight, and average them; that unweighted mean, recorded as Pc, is 47.1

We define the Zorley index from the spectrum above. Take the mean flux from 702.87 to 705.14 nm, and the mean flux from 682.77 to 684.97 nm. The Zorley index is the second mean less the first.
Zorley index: 1.6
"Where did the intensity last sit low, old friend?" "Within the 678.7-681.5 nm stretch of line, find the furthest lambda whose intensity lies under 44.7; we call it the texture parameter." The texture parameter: 681.040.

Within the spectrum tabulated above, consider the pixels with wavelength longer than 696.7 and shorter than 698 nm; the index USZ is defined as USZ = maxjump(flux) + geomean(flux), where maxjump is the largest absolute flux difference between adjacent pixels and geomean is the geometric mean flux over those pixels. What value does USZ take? 48.5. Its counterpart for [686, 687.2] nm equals 49.2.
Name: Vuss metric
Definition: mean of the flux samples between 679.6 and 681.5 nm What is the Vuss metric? 46.6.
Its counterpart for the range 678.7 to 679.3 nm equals 43.7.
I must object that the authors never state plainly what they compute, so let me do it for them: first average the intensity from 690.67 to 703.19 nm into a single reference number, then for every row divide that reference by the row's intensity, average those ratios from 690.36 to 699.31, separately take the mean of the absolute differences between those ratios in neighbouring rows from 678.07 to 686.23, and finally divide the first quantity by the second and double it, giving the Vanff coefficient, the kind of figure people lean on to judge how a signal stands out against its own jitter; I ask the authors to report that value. 100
